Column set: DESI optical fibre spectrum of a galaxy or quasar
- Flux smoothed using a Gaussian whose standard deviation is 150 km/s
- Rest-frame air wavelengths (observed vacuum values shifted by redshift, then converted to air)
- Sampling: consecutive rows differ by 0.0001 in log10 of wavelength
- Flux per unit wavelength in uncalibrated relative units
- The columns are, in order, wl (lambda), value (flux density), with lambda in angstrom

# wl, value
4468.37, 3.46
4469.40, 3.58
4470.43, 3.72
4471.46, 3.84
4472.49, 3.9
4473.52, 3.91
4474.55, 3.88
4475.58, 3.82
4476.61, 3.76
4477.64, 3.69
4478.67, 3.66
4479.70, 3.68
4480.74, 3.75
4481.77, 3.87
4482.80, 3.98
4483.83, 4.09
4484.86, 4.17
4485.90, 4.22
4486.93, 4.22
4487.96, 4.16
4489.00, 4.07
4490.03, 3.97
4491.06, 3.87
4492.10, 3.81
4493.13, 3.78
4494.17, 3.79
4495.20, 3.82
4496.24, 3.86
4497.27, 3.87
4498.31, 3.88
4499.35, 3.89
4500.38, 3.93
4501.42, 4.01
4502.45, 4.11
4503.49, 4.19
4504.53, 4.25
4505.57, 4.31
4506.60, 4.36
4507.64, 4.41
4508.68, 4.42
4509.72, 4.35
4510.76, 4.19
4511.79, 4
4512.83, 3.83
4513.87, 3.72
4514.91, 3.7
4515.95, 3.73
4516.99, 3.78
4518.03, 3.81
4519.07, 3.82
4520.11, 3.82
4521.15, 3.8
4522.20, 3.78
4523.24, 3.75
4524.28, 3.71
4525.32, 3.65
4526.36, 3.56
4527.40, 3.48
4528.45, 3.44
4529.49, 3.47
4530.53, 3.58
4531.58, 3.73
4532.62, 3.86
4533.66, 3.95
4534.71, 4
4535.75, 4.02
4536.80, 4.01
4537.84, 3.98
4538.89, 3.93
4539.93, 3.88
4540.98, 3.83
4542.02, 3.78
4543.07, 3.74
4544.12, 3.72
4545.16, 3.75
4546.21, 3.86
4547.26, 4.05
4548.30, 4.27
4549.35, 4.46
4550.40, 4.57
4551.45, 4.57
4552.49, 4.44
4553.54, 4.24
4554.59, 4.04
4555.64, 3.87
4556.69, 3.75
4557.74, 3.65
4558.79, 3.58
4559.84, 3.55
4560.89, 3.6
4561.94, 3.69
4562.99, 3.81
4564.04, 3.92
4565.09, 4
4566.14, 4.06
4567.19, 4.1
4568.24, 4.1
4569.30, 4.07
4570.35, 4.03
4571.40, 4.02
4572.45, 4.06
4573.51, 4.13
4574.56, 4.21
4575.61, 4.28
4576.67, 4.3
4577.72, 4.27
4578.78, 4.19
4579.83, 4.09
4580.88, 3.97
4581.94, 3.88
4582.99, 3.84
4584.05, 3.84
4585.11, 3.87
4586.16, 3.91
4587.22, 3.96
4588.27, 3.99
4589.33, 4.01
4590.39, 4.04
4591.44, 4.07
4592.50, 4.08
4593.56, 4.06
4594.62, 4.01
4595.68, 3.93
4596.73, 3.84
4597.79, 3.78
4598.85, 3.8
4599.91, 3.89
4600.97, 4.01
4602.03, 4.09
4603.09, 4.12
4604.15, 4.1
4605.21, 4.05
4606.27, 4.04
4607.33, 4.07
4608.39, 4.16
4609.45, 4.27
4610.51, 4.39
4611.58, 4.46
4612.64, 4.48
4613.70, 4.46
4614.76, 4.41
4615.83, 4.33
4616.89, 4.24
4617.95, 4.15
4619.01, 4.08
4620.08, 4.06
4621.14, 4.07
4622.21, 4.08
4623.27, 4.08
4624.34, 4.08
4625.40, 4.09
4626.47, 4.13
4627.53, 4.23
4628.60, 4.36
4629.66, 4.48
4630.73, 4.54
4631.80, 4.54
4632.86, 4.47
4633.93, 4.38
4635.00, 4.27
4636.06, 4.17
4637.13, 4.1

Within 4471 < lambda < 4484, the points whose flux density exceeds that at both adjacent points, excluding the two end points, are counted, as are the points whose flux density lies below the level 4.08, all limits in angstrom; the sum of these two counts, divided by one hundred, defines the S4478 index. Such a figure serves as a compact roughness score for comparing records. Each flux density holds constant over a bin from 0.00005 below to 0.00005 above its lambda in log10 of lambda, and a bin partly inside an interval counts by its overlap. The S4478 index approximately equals 0.130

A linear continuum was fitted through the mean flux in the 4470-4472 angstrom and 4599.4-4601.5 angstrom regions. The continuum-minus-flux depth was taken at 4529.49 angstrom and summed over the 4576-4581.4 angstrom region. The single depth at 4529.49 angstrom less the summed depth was 1.6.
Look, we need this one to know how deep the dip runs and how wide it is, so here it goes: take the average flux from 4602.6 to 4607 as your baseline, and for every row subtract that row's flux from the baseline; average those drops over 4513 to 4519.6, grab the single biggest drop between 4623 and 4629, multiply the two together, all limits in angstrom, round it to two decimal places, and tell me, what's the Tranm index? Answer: 0.00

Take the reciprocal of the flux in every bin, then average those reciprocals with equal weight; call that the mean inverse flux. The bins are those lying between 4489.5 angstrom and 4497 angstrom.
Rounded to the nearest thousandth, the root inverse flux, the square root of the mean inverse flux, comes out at 0.510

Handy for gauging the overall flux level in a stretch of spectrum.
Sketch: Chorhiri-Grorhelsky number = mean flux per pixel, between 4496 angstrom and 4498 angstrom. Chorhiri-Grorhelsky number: 3.87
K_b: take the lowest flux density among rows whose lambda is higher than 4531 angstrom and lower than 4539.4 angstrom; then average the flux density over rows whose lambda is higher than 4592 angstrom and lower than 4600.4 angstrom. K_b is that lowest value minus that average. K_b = -0.19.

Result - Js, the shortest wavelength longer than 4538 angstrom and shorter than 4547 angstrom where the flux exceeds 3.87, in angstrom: 4538.89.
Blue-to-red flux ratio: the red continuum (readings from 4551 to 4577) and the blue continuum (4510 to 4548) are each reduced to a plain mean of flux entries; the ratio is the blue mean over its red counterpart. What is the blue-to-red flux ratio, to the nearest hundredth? 0.95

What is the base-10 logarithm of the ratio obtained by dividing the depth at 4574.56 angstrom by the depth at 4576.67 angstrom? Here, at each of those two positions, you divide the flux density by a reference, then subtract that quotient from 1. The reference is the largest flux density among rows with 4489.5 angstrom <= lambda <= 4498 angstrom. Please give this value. -0.14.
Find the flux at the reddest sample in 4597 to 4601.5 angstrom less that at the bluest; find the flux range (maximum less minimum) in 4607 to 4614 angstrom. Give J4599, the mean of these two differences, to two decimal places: 0.32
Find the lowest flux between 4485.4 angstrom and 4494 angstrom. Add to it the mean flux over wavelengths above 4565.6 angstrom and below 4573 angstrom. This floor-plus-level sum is 7.84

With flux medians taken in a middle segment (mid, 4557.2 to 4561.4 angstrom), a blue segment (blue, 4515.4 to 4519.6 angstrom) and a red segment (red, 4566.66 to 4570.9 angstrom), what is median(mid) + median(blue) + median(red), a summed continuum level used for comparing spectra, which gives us 11.5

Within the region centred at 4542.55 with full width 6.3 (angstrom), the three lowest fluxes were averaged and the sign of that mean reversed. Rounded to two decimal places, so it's -3.74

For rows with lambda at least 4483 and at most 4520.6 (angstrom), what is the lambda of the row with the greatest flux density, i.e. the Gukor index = 4508.68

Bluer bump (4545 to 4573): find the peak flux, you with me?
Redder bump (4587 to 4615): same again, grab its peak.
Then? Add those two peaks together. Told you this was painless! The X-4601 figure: 9.05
